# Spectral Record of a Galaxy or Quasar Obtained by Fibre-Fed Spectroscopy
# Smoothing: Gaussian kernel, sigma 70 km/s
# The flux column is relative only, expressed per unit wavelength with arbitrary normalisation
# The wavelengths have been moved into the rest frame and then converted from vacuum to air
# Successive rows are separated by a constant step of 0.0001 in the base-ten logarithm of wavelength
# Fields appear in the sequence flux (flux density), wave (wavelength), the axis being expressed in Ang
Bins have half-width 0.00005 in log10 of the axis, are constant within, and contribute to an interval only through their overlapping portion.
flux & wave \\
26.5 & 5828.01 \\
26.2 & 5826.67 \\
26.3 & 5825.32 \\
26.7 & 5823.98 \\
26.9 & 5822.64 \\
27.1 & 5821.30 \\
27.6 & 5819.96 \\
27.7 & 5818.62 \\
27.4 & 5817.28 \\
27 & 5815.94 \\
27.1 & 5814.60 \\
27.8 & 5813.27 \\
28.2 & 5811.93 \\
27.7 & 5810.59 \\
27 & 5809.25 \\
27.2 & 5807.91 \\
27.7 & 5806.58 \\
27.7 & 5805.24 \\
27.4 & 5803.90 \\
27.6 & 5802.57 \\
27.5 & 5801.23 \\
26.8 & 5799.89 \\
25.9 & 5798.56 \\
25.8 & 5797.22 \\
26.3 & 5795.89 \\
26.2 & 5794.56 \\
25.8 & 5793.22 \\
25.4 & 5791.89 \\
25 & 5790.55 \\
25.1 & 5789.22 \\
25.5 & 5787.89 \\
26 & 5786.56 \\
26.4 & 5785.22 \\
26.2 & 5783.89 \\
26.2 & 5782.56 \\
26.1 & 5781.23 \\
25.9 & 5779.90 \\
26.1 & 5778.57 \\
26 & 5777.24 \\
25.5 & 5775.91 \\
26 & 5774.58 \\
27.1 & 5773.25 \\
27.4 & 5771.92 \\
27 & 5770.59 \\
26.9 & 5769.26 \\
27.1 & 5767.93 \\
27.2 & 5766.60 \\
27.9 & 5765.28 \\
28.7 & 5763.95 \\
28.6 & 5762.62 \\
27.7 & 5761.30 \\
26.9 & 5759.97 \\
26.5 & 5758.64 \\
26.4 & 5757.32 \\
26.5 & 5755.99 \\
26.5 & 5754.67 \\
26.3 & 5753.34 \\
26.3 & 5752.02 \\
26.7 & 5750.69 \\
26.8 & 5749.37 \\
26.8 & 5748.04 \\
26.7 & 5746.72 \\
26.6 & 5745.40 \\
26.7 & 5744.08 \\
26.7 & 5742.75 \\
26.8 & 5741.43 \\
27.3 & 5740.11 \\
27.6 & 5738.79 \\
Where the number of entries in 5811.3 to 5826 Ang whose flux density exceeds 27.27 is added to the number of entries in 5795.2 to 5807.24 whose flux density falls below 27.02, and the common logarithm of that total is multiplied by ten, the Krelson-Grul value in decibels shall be 10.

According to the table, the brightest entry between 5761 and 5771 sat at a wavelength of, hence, 5763.95 Ang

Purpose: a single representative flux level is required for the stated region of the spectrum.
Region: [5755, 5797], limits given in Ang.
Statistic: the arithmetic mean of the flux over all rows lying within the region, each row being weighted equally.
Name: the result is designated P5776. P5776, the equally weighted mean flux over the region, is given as 26.5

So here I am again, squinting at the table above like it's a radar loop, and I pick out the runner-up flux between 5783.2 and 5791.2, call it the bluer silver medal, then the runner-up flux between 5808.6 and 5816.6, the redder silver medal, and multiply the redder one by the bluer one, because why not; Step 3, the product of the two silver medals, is 728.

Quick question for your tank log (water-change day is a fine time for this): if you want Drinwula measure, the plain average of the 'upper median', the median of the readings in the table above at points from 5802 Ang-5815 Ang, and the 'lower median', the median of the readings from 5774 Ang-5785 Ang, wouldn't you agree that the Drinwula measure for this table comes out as 26.85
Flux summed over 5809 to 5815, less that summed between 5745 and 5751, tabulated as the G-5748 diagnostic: 4.2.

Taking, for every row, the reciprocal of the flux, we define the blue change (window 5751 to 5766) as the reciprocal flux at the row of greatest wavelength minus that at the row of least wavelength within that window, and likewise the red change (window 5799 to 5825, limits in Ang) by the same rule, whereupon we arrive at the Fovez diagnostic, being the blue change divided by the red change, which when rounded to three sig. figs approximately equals -15.6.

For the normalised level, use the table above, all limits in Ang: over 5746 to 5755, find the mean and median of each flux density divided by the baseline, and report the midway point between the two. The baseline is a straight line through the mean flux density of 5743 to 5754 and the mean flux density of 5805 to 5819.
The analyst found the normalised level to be 1.00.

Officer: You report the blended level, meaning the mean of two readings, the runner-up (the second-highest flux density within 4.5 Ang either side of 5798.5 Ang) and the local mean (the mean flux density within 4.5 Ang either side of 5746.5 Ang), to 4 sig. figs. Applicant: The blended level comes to 27.11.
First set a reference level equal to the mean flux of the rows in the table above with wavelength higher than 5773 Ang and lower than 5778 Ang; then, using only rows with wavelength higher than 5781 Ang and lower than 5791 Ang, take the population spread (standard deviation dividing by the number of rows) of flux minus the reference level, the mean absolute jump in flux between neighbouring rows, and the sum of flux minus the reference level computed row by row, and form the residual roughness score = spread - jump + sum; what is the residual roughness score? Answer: -2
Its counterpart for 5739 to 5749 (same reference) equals 5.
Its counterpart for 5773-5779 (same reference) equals 0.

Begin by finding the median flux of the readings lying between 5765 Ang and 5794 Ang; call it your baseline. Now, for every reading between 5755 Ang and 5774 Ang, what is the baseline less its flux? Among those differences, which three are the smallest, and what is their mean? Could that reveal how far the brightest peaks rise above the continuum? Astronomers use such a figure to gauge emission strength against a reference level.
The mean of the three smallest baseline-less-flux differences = -2.30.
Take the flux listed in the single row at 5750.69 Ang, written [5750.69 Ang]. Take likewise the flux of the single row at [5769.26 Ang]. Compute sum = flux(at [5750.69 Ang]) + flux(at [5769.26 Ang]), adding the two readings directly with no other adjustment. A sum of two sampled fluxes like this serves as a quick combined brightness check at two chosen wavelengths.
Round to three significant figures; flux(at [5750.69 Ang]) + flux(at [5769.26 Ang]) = 53.6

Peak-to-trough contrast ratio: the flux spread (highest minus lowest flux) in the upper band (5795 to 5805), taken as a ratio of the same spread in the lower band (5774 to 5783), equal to 2.6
